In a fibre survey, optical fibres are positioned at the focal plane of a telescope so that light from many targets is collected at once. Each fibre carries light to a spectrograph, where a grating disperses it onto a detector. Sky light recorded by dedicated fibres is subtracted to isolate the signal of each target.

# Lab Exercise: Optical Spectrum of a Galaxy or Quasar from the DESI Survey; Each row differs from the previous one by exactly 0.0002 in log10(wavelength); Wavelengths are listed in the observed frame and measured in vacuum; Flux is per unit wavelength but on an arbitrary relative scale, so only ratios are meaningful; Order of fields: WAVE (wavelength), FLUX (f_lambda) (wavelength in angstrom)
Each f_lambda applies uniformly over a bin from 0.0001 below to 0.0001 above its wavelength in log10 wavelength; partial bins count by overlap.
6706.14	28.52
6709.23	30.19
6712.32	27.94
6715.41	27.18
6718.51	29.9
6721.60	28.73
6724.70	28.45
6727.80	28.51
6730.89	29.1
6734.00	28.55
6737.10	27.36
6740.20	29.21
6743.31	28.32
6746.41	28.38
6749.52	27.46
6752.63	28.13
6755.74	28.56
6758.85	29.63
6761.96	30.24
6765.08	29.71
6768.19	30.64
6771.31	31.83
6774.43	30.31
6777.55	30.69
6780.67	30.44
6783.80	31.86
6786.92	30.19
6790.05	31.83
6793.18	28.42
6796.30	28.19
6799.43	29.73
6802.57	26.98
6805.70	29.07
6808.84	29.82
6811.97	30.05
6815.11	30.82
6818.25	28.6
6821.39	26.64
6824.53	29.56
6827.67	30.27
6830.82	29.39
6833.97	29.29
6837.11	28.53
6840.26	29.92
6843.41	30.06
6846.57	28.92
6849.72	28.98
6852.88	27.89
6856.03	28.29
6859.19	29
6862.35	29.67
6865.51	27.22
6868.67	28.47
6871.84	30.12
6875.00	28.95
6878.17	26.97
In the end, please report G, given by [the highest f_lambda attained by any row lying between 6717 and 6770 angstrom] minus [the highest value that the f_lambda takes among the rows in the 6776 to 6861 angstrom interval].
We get -1.2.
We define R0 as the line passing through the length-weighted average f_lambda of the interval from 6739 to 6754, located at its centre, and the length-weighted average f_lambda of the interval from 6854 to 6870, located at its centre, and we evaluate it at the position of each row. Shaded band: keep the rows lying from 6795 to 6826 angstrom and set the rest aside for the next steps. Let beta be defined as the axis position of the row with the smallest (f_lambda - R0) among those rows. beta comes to 6821.39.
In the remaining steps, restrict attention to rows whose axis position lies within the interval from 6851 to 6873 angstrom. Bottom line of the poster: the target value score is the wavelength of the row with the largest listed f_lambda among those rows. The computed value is 6871.84 angstrom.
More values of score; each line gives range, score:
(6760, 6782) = 6771.31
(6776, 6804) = 6783.80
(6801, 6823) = 6815.11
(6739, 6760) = 6758.85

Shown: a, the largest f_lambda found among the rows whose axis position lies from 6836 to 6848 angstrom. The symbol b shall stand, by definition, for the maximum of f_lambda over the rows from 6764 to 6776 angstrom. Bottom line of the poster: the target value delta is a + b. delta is 61.9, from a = 30.06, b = 31.83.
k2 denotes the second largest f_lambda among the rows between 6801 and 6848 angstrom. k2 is 30.27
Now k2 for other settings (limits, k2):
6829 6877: 30.06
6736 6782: 30.69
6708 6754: 29.9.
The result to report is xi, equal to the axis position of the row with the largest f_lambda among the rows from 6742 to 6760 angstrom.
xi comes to 6758.85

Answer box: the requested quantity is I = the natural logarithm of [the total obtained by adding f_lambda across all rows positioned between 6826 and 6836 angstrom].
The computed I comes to 4.49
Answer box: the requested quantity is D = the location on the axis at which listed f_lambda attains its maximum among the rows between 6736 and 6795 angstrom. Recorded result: 6783.80 angstrom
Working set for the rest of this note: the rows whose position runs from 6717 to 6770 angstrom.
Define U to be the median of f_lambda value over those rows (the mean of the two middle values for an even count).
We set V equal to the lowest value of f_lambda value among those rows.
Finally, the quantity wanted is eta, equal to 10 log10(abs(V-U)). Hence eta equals 0.8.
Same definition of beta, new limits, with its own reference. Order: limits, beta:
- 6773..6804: 6802.57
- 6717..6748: 6737.10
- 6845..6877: 6865.51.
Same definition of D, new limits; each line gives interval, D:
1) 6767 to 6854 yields 6783.80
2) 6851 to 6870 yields 6862.35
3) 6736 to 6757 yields 6740.20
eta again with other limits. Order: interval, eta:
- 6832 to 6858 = 0.3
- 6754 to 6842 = 5.0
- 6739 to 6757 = -0.5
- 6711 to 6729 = 1.1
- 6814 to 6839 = 4.3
